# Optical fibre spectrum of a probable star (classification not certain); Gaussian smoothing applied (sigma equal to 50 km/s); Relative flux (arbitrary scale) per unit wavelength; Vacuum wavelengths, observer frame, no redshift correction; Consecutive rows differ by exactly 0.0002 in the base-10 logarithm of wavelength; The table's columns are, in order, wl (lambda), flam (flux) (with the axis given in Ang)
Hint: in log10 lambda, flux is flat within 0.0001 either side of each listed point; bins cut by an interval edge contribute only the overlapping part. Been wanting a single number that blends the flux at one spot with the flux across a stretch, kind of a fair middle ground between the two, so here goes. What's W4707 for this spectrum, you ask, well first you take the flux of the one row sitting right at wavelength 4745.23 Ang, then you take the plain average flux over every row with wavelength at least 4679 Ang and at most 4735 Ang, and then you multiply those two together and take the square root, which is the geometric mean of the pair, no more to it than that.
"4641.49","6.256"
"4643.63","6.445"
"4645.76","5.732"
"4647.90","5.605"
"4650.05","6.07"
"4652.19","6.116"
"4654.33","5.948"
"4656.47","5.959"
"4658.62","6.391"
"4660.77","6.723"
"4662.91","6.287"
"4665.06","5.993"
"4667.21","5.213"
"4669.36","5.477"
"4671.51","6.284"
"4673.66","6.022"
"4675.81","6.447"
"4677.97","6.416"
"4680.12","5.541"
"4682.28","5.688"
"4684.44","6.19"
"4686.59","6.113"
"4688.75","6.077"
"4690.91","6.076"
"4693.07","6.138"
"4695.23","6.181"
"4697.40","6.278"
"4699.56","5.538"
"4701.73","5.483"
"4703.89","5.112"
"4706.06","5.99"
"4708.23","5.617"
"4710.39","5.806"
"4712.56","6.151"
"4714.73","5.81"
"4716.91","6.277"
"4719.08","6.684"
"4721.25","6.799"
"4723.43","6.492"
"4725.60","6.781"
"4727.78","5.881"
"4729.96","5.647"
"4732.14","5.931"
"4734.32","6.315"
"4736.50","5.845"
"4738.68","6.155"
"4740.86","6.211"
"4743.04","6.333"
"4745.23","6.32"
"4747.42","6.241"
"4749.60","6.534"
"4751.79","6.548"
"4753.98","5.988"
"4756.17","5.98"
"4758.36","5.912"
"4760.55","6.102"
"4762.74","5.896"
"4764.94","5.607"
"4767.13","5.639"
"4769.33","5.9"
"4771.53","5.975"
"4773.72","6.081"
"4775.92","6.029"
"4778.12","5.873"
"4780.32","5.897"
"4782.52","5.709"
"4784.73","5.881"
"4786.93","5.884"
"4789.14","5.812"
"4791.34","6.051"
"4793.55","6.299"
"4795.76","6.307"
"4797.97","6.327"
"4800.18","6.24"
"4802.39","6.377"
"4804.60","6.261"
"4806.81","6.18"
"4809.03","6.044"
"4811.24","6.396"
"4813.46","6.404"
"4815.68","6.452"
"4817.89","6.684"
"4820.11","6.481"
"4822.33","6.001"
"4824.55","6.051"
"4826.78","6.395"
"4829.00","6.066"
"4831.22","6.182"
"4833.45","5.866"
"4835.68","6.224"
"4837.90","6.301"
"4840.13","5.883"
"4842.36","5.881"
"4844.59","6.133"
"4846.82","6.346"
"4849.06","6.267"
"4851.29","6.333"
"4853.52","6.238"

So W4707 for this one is 6.17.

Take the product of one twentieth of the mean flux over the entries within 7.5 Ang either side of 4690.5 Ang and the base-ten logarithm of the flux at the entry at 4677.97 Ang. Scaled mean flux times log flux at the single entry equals 0.248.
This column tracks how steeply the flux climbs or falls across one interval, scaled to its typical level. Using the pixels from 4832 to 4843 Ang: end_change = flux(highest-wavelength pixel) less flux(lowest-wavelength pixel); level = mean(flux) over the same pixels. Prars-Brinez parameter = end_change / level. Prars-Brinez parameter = 0.00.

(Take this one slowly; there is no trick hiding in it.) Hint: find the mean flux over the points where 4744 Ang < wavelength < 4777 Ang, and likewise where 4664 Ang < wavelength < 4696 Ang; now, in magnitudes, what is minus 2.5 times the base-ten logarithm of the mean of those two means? -1.95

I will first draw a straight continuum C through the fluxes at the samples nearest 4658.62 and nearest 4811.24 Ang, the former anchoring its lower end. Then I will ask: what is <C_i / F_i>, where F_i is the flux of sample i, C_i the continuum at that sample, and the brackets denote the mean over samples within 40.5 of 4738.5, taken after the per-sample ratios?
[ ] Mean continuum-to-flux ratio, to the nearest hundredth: 1.06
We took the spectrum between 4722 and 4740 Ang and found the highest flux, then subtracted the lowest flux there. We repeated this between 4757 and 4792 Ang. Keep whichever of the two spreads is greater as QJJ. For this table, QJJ 1.1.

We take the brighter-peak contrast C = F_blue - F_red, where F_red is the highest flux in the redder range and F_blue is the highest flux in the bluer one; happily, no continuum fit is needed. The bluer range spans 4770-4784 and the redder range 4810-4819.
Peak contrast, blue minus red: -0.60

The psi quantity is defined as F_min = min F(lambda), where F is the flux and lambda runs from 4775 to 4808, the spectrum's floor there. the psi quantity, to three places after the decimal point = 5.709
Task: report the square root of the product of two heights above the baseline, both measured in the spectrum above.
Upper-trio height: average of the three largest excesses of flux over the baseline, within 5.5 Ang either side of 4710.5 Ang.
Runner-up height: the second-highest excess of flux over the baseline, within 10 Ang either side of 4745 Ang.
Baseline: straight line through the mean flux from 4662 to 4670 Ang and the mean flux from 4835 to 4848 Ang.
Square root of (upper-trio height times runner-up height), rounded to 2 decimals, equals 0.30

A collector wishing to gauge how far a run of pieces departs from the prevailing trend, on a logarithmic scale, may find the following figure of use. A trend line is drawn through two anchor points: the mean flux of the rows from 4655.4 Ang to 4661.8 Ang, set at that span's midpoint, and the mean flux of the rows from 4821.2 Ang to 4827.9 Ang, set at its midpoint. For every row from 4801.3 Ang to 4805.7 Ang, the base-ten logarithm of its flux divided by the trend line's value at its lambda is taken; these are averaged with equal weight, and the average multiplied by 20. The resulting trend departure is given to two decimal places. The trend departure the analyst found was 0.20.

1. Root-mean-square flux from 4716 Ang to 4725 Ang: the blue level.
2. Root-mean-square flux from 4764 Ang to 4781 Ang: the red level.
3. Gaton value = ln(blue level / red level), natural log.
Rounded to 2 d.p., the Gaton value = 0.11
